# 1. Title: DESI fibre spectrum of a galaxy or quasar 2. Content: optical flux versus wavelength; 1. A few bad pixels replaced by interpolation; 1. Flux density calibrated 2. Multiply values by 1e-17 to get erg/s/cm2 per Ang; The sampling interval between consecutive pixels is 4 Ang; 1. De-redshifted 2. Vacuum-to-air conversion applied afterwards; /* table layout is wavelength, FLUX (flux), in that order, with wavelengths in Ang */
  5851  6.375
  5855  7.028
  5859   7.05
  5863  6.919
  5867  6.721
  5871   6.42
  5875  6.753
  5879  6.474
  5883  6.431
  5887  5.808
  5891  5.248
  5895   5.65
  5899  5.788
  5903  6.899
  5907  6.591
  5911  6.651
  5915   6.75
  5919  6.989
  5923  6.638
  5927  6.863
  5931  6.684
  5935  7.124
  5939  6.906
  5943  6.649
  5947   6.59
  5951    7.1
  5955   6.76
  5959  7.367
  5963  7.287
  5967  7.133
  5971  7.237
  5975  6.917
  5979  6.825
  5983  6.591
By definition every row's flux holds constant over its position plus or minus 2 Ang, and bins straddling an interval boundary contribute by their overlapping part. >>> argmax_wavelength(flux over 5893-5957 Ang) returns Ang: 5935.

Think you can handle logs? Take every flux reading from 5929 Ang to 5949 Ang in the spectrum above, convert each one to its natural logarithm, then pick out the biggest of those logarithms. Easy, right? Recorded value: 1.96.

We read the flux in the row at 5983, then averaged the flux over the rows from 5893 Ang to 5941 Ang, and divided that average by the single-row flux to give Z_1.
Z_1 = 1.01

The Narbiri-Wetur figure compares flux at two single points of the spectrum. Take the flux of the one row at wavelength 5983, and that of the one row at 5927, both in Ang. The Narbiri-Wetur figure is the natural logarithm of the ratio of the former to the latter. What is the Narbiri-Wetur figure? -0.04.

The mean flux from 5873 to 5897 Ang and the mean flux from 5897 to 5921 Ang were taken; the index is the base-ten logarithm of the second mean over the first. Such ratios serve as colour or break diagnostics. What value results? 0.038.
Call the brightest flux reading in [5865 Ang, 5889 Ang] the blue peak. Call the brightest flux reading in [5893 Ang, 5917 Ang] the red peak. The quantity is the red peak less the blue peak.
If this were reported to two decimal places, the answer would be 0.15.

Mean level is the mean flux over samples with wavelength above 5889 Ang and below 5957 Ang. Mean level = 6.58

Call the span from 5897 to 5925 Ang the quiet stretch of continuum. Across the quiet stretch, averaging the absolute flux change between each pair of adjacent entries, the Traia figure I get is 0.36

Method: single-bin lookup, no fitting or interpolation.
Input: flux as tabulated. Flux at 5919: 6.989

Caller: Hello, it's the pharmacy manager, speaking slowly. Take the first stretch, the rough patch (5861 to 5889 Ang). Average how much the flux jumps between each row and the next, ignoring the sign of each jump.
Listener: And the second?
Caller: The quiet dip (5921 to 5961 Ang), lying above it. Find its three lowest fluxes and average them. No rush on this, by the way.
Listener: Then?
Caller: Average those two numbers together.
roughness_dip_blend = 3.46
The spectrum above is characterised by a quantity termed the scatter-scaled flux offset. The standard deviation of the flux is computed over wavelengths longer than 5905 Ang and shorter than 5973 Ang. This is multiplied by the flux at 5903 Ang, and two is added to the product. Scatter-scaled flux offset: 3.8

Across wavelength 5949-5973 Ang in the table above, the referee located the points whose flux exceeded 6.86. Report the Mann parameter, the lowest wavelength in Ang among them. 5951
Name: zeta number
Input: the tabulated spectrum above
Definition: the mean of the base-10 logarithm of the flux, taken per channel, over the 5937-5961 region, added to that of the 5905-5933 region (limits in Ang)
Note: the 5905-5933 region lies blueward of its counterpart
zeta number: 1.67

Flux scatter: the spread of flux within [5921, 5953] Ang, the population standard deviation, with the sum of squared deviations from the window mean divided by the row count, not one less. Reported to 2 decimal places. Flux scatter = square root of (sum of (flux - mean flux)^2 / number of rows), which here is 0.20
